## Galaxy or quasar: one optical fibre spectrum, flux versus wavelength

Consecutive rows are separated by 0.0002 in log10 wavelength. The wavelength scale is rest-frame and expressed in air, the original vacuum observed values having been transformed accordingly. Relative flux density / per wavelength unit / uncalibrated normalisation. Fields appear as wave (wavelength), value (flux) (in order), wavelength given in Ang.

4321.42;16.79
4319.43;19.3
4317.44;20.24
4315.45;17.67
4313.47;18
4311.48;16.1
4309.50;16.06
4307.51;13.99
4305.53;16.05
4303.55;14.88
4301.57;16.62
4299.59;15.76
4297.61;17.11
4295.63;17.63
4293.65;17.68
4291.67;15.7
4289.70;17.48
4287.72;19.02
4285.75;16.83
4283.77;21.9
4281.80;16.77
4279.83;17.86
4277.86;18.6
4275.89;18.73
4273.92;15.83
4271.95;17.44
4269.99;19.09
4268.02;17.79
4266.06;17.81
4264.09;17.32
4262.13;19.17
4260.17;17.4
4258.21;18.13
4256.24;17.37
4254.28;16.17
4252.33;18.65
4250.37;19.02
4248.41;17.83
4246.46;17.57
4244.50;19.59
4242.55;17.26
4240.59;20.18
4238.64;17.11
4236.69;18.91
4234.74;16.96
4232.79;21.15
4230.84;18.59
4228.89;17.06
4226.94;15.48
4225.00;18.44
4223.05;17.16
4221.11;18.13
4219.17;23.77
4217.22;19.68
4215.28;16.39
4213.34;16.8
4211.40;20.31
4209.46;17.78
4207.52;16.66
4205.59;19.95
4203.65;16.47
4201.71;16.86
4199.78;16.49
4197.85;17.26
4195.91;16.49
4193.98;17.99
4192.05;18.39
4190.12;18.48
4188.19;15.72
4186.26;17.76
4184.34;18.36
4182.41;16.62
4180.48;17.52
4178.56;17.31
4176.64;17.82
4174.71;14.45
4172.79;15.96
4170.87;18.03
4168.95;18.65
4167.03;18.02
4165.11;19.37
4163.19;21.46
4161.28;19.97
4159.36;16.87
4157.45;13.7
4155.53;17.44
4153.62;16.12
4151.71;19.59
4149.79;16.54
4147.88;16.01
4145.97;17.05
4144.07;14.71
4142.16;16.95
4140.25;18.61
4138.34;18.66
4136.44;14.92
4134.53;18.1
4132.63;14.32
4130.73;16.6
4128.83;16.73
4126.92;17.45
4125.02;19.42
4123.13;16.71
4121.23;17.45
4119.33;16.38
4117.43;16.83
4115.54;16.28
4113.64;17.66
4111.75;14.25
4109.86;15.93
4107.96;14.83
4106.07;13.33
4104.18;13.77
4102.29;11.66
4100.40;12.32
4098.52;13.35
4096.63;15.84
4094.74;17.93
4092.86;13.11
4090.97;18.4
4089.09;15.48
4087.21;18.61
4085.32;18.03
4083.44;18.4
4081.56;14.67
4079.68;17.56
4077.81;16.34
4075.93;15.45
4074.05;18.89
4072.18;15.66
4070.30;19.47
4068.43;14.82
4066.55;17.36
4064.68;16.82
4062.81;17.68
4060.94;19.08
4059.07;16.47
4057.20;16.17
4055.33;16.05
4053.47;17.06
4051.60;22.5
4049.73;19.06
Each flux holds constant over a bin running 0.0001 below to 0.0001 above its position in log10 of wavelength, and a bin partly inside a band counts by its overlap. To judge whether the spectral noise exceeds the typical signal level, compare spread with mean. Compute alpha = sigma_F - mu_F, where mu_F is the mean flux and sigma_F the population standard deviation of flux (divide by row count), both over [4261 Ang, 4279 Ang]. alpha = -17.0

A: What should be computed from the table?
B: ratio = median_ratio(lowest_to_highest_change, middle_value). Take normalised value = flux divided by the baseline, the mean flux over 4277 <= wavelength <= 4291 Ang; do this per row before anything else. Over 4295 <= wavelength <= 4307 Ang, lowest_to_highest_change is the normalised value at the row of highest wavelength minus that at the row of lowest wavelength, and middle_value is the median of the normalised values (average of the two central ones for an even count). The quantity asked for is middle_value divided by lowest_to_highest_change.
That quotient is -10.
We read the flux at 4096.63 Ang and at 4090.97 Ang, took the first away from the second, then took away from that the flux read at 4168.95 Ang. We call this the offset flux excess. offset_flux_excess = -16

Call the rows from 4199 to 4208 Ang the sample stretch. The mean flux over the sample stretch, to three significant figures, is 17.3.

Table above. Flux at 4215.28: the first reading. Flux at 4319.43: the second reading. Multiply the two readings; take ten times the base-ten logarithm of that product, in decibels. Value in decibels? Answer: 25.0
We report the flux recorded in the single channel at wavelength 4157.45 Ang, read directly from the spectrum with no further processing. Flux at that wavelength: 13.7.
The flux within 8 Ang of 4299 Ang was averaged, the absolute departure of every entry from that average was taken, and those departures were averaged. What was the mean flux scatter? 0.83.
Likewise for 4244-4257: 0.91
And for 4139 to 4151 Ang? 0.89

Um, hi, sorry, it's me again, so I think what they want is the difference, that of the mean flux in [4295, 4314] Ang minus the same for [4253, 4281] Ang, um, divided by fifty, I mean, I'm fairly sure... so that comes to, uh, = -0.03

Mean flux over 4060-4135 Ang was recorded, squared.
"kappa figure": 266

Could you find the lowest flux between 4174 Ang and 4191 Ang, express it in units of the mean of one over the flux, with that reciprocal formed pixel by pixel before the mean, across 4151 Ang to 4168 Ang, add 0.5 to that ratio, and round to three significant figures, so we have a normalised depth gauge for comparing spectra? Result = 257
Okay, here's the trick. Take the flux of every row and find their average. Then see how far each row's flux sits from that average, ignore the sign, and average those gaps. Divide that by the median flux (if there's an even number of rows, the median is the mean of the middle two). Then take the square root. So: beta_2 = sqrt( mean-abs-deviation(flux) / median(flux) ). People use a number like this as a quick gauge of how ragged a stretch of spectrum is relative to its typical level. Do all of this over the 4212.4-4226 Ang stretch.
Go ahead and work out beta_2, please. 0.31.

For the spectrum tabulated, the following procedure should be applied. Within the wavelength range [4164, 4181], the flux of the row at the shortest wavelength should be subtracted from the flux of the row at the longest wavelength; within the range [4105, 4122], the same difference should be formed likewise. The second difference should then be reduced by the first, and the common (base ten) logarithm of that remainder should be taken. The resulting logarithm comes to 0.78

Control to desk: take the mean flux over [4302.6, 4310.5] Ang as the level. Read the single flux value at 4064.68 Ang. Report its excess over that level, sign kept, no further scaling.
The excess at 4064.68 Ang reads 1.6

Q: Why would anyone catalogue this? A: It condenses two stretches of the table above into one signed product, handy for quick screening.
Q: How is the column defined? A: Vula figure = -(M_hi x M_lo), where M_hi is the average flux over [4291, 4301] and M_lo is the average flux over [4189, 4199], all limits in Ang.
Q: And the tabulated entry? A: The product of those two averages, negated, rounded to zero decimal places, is -297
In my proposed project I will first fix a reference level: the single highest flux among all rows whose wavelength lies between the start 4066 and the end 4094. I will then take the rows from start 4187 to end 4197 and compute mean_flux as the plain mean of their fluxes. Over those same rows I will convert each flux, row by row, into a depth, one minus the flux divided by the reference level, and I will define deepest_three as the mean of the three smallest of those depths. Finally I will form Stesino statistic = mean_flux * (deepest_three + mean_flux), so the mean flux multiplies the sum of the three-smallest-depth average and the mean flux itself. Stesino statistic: 304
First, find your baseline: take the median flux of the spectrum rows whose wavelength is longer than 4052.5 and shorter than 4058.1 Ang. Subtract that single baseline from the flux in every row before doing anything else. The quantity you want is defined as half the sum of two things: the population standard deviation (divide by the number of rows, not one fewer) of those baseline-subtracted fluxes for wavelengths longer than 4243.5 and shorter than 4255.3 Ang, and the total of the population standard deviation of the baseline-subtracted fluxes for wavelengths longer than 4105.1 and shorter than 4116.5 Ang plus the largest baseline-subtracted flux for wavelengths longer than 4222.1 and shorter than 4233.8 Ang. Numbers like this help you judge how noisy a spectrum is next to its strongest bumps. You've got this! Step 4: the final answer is 3.8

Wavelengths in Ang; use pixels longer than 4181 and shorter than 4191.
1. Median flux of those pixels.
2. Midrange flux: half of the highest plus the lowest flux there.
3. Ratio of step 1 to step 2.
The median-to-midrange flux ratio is 1.04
